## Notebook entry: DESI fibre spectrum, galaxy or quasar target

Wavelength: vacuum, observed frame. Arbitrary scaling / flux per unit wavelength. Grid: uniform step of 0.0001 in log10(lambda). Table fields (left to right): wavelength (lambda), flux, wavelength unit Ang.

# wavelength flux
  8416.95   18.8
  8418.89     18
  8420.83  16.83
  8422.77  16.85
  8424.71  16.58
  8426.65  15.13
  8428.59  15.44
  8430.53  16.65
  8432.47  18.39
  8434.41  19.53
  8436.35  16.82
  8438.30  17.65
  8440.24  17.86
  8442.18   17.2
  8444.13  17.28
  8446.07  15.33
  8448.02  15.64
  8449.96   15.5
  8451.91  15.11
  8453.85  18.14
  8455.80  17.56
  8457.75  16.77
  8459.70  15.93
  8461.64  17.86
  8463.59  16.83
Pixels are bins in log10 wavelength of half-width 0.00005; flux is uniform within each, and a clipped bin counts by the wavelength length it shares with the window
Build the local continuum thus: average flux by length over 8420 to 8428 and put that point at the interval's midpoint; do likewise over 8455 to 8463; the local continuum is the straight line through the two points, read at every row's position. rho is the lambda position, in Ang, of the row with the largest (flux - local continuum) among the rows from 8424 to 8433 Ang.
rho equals 8432.47 Ang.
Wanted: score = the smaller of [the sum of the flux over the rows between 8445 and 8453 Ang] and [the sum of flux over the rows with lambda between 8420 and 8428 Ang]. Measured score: 62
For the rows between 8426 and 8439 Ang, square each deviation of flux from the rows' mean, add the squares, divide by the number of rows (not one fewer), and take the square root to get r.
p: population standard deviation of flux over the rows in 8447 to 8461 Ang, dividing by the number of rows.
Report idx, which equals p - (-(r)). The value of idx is 2.51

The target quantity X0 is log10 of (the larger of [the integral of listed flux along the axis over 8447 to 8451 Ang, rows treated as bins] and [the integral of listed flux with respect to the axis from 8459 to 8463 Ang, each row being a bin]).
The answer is 1.83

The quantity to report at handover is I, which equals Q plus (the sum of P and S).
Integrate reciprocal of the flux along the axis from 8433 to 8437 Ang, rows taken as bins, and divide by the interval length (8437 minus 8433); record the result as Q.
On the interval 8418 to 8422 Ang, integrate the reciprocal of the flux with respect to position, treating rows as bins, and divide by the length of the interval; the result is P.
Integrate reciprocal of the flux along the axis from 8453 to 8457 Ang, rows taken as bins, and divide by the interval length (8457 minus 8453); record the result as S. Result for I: 0.169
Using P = 0.058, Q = 0.0550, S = 0.056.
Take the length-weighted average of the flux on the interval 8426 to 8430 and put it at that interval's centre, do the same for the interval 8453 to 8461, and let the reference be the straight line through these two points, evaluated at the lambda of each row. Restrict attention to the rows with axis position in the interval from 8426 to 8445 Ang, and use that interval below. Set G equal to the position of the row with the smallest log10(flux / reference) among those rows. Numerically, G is 8426.65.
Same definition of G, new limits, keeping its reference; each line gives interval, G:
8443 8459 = 8451.91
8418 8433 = 8426.65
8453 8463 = 8459.70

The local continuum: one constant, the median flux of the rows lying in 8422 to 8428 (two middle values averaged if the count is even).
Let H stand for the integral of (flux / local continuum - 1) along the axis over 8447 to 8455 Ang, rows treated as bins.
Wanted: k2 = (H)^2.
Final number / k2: 0.048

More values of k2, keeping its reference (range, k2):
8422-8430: 0.074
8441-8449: 0.008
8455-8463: 0.043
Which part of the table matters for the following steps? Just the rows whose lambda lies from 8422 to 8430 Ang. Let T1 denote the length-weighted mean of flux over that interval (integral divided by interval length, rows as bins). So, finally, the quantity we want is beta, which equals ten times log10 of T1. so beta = 12.0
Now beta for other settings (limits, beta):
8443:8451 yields 12.0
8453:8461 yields 12.3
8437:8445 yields 12.4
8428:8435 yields 12.4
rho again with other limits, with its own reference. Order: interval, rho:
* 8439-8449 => 8440.24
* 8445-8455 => 8453.85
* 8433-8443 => 8434.41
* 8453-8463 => 8453.85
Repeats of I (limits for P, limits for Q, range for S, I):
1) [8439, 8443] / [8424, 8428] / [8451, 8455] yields 0.181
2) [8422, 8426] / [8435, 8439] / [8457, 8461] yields 0.179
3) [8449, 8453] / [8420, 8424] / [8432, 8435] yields 0.177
